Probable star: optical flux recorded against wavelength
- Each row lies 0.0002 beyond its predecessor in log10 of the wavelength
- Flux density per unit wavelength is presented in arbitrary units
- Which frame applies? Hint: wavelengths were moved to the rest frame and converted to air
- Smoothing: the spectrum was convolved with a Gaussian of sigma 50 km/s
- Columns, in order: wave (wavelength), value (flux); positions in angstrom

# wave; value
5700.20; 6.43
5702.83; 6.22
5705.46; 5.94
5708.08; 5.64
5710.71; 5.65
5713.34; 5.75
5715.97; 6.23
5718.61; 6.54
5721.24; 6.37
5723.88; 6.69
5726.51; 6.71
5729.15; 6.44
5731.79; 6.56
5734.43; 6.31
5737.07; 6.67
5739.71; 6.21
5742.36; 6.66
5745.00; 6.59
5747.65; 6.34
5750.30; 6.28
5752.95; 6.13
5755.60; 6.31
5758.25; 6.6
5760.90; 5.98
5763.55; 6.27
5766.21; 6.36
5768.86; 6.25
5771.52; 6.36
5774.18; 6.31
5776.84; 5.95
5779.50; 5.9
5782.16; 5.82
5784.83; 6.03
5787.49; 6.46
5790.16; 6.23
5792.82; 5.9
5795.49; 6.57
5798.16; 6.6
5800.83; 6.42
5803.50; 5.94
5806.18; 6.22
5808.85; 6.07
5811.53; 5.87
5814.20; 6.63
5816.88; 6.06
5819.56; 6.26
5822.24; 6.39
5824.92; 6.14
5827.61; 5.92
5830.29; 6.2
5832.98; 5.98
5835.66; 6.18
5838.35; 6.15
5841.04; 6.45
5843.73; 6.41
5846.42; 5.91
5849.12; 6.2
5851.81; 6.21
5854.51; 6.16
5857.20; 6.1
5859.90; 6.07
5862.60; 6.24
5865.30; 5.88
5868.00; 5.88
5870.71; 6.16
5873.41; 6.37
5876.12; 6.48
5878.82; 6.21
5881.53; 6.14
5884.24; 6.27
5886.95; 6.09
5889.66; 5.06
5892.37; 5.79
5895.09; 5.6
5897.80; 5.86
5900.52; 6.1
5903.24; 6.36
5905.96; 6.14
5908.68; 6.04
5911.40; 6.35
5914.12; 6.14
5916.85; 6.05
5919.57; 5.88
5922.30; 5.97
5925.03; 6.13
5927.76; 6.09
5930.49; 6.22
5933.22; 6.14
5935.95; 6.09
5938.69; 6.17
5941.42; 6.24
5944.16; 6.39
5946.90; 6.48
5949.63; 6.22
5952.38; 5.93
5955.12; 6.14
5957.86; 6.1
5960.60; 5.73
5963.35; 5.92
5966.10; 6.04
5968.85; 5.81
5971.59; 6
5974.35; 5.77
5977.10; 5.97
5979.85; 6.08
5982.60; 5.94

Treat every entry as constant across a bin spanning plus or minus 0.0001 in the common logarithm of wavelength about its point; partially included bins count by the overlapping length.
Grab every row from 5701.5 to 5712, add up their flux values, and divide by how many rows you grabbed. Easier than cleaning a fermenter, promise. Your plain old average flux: 5.86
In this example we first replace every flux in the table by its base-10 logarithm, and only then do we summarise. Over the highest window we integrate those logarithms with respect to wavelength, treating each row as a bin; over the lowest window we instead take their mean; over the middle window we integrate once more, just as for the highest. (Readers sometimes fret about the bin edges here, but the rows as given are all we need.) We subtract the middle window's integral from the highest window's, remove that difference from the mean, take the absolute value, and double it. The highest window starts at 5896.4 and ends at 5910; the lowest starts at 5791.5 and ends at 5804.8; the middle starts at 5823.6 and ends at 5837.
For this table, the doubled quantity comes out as 1.3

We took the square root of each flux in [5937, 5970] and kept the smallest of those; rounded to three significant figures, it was 2.39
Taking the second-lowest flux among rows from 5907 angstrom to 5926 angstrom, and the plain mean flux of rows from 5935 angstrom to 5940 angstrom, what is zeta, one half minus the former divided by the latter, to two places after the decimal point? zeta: -0.47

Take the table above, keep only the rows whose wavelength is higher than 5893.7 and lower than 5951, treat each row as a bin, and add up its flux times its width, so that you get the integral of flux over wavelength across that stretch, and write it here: 351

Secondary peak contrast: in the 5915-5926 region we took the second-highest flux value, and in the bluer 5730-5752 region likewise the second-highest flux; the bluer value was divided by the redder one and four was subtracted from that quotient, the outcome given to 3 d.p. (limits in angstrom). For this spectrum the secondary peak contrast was -2.899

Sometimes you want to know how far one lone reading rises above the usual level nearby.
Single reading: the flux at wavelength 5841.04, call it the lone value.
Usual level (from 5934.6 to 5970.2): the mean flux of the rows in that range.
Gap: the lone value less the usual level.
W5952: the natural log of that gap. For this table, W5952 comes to -1.0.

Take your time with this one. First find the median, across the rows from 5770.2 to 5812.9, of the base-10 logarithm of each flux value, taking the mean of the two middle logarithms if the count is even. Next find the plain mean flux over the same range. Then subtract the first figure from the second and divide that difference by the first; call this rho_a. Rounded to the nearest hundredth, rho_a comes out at 6.82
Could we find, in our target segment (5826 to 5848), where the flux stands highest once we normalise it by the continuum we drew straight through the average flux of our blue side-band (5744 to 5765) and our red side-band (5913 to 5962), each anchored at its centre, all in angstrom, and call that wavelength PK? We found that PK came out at 5841.04 angstrom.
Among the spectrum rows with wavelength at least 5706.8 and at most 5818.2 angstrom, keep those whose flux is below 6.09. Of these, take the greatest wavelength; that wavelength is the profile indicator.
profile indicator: 5816.88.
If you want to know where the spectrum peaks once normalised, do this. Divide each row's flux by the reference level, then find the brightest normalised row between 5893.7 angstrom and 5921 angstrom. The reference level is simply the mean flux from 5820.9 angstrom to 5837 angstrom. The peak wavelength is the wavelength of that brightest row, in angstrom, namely 5903.24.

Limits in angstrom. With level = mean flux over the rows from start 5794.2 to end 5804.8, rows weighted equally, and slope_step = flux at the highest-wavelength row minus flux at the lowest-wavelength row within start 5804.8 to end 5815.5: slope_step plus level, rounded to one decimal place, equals 6.8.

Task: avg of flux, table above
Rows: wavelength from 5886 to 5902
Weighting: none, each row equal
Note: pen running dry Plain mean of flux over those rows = 5.75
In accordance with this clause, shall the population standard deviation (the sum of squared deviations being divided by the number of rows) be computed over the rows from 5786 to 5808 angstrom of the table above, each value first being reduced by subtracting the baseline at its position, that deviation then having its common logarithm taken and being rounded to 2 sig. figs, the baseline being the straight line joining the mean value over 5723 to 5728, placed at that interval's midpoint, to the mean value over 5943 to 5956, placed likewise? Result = -0.60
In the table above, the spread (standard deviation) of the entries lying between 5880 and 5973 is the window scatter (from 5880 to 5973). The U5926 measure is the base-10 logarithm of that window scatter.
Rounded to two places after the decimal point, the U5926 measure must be -0.59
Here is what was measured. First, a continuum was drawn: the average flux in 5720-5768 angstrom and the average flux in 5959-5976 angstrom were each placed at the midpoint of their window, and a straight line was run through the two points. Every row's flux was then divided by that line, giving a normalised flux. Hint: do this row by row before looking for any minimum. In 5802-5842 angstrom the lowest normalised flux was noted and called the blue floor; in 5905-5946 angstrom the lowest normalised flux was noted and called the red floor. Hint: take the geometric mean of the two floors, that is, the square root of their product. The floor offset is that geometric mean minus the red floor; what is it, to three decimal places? -0.021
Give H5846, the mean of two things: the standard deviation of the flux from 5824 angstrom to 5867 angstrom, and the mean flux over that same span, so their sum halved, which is 3.15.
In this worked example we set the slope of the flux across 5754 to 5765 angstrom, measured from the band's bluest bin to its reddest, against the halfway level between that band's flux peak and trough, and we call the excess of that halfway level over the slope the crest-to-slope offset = 6.30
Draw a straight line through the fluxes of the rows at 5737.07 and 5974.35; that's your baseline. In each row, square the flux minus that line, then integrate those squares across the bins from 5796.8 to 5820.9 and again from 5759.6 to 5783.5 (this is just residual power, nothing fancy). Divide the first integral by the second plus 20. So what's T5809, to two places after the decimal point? 0.09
